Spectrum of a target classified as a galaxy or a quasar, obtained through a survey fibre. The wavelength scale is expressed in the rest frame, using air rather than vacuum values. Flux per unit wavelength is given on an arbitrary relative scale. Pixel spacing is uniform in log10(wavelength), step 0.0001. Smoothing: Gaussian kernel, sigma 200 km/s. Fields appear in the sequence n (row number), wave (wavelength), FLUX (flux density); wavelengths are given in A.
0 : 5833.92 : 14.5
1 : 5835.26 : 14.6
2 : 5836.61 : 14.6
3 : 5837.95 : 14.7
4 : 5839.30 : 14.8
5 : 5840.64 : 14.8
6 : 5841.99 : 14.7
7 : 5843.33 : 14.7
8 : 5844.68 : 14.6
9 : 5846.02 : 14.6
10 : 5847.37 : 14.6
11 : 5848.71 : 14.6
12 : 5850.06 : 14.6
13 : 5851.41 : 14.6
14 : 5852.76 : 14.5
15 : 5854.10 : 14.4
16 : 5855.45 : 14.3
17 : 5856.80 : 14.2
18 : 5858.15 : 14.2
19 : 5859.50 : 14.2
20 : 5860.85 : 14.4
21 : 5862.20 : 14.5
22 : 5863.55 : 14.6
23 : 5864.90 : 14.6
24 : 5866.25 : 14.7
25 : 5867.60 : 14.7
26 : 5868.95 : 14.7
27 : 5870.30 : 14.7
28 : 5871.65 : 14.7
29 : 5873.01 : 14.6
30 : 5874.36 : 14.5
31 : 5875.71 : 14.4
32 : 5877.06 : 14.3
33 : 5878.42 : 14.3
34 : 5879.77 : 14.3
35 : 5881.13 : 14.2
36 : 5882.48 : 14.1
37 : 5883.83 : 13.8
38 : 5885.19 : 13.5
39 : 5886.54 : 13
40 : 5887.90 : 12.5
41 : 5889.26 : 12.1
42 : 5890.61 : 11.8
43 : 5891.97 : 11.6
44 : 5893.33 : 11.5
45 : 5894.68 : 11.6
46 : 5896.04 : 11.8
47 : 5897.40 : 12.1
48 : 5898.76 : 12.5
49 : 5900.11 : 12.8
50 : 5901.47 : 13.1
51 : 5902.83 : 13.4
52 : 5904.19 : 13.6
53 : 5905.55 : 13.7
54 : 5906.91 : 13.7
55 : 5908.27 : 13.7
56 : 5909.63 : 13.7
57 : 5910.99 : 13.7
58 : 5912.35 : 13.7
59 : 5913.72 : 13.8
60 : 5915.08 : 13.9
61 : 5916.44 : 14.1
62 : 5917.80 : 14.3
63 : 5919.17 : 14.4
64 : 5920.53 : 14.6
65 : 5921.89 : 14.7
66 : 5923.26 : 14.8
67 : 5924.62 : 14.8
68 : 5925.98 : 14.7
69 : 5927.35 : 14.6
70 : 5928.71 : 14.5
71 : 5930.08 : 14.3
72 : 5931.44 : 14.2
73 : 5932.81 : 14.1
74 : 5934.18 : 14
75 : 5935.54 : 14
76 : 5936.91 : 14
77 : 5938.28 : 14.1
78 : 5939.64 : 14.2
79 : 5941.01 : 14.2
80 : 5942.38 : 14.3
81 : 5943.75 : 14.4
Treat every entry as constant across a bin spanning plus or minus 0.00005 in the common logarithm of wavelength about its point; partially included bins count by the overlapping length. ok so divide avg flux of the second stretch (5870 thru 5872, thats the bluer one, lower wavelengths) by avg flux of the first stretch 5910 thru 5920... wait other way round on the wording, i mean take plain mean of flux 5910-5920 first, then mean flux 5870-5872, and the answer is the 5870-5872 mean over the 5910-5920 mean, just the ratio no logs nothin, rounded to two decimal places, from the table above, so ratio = 1.05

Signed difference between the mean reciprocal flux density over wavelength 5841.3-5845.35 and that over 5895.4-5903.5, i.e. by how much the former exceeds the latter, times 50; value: -0.56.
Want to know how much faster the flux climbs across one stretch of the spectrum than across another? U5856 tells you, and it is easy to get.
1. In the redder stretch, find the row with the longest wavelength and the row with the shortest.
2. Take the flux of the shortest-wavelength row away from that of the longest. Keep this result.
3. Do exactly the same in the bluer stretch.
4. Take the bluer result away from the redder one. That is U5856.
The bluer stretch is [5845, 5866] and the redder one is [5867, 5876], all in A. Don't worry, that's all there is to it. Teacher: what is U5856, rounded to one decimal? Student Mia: -0.3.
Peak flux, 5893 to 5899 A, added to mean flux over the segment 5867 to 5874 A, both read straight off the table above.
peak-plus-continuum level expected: 27.2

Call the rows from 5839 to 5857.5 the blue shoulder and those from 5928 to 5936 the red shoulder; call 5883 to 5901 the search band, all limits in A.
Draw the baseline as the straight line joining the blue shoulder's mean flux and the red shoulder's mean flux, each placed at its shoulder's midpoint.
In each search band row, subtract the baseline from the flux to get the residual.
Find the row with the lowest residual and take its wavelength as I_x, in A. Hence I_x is 5893.33 A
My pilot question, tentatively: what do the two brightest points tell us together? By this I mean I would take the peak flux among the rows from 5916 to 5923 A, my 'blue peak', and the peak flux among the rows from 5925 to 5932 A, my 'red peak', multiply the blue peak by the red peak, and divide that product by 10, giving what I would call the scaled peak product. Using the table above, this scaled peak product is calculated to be 21.6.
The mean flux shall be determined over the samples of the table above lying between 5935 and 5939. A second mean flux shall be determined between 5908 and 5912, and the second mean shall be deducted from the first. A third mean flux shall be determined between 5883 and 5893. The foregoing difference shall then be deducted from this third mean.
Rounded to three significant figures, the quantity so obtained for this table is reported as 12.3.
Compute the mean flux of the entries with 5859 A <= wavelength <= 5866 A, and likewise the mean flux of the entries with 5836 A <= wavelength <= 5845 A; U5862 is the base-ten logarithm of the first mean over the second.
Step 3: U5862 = -0.007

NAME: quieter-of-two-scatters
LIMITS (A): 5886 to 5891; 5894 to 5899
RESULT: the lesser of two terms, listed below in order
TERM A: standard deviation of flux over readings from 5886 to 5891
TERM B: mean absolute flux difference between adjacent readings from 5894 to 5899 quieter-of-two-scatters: 0.30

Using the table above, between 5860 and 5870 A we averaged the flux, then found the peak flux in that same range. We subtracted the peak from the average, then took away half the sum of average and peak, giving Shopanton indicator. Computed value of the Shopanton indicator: -14.7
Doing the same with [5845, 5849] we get -14.6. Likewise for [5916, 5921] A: -14.7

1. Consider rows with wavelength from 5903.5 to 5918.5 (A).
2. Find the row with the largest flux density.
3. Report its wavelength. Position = 5917.80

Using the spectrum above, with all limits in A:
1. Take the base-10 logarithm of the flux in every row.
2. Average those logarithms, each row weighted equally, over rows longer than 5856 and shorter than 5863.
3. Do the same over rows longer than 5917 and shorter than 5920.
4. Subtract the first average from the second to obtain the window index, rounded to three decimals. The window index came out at 0.002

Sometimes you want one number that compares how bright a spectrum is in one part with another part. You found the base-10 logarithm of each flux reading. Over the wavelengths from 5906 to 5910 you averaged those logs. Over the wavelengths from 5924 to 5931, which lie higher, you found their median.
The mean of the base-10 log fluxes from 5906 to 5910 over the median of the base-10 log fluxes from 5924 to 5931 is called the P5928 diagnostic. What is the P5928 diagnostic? 0.98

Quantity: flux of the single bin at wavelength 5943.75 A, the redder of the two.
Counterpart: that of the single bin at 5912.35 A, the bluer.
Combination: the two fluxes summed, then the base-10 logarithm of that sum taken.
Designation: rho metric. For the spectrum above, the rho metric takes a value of 1.45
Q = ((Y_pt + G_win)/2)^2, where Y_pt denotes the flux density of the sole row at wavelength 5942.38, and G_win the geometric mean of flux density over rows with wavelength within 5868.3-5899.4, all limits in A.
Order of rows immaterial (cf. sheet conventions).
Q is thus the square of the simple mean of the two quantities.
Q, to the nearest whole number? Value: 190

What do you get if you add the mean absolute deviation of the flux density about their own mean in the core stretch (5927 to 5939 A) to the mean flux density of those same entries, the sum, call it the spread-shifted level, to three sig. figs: 14.4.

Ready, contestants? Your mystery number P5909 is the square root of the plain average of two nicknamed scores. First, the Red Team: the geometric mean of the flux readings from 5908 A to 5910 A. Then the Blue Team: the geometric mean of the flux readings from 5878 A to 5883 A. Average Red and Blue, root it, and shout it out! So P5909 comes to 3.74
